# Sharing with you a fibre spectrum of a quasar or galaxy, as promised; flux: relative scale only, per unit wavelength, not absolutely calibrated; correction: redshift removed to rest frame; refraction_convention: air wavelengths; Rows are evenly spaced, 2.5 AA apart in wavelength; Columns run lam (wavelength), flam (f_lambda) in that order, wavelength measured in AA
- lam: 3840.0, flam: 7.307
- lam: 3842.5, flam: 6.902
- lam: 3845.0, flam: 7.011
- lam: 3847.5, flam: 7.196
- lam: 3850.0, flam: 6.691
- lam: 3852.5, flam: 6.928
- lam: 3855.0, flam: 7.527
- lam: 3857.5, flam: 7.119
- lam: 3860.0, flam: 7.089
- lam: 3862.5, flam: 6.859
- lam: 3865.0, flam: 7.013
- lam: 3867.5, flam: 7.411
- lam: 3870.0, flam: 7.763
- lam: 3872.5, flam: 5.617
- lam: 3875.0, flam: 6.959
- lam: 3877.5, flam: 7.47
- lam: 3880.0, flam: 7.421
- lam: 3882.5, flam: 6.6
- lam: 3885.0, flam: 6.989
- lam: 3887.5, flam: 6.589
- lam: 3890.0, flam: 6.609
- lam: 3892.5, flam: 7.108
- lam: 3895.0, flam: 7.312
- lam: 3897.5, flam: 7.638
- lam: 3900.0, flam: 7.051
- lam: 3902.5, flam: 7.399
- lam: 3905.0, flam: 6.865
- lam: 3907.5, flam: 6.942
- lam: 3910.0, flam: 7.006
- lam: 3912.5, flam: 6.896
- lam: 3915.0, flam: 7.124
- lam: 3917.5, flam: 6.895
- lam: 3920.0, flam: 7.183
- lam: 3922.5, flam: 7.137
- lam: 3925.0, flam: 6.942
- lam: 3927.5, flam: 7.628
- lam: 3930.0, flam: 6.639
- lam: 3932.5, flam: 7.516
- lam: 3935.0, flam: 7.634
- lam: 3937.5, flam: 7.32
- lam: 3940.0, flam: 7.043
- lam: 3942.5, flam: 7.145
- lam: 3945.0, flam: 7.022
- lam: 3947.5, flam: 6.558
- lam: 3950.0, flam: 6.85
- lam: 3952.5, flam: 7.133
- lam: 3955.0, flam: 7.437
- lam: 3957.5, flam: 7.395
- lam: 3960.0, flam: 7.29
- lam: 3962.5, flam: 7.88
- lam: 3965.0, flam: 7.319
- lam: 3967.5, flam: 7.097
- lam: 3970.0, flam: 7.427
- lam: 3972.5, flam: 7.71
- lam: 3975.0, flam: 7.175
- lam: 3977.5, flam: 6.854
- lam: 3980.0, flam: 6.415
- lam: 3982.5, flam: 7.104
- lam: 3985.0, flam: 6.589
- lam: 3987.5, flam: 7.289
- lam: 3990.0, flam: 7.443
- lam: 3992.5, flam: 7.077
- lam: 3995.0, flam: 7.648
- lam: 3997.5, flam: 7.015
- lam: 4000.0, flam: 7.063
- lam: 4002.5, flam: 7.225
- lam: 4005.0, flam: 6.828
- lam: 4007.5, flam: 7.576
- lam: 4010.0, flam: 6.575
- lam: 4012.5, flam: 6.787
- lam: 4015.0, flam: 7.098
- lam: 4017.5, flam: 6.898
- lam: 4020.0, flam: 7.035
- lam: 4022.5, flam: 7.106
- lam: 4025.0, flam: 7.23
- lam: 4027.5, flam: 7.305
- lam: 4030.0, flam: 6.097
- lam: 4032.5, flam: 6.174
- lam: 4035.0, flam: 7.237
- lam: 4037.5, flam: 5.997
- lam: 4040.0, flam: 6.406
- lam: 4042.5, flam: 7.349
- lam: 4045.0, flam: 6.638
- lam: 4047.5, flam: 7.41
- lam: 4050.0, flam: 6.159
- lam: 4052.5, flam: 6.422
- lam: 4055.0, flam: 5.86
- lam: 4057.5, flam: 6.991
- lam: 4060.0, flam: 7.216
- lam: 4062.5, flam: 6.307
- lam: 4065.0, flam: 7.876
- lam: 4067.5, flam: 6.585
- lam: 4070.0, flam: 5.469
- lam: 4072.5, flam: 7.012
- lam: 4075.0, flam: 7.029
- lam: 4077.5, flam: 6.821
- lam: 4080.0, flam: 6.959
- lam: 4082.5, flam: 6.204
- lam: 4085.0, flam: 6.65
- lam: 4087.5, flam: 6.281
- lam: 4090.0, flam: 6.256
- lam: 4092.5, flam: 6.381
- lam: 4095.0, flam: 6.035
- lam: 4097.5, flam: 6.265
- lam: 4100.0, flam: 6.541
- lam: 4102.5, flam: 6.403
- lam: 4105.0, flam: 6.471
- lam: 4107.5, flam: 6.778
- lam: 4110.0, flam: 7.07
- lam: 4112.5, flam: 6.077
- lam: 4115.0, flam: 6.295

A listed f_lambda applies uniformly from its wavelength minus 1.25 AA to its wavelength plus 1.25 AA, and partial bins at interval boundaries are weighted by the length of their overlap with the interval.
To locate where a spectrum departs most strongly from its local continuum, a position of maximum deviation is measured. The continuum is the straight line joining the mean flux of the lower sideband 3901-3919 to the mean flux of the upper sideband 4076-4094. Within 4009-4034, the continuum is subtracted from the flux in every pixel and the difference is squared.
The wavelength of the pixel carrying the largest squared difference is 4027.5 AA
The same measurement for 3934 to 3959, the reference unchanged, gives 3935.0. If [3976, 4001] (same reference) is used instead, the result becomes 3995.0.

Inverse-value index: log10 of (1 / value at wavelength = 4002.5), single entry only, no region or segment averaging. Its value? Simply -0.859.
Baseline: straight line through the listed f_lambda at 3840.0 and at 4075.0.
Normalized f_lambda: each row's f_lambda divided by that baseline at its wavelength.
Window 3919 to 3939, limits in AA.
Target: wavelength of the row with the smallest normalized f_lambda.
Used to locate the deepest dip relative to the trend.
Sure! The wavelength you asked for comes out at 3930.0 AA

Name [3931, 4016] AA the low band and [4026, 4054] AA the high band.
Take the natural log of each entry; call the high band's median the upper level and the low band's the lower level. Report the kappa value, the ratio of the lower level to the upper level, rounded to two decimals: 1.06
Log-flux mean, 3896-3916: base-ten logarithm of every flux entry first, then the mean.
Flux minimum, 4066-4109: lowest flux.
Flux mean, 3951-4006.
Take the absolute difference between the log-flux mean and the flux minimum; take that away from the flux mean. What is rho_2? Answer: 2.6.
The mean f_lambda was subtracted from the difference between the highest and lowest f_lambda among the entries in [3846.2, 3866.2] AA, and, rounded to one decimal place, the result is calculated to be -6.2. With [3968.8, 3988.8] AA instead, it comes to -5.8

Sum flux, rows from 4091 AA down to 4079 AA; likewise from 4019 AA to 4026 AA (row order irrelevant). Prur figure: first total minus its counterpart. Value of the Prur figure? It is 11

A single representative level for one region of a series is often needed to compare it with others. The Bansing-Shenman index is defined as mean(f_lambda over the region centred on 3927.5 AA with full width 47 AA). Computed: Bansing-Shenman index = 7.07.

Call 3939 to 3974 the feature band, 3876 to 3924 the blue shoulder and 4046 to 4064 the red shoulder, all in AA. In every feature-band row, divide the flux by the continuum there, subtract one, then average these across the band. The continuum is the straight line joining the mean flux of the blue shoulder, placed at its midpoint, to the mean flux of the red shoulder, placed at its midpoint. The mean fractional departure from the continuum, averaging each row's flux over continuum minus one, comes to 0.048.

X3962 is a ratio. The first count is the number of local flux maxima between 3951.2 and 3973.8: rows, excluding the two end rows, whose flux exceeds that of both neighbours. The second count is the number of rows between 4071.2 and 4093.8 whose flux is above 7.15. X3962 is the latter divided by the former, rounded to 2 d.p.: 0.00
